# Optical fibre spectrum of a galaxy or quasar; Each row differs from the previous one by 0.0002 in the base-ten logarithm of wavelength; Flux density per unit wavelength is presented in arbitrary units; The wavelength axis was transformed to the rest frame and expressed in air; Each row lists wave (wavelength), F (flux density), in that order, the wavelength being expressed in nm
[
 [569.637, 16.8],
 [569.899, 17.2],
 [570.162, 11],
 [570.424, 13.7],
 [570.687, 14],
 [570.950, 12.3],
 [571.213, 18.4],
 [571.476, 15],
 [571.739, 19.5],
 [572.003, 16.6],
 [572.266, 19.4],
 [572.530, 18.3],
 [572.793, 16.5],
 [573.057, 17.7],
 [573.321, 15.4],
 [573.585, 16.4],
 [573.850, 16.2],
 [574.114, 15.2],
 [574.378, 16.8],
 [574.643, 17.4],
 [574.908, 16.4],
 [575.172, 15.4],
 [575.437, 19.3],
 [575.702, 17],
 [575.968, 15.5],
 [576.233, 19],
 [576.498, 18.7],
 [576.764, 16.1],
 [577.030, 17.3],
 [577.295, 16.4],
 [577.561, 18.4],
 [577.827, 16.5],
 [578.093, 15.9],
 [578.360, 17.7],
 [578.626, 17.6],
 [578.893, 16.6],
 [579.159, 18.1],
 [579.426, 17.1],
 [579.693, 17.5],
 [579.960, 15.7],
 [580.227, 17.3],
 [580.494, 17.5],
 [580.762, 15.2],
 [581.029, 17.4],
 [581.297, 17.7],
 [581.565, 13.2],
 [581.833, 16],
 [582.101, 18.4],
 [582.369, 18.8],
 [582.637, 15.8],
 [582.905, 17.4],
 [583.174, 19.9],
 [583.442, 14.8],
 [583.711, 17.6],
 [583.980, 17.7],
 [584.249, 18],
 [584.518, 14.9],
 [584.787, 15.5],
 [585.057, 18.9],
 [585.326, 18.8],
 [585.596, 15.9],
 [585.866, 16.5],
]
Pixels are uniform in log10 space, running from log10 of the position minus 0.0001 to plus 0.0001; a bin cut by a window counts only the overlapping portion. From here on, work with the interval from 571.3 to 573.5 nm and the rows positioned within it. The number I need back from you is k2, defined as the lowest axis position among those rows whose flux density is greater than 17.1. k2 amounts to 571.739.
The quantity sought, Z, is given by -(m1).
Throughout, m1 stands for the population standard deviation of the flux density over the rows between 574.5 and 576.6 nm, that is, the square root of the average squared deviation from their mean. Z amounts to -1.4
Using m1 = 1.4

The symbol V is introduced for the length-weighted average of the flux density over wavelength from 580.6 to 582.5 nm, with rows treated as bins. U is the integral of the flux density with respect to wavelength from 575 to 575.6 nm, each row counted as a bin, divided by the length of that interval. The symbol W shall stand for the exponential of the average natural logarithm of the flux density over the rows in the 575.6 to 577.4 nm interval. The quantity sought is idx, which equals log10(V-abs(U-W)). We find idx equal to 1.22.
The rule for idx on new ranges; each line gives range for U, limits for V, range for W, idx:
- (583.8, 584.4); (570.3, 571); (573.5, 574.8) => 1.08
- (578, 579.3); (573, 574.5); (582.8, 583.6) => 1.21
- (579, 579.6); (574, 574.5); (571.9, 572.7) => 1.19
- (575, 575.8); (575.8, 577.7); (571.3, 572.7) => 1.23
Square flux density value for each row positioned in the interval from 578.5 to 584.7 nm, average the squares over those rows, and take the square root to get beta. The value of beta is 17.0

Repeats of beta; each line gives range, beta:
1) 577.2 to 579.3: 17.2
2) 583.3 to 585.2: 16.8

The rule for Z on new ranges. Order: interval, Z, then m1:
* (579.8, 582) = -1.5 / 1.5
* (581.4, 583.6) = -2.1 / 2.1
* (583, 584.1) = -1.8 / 1.8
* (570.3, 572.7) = -2.5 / 2.5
